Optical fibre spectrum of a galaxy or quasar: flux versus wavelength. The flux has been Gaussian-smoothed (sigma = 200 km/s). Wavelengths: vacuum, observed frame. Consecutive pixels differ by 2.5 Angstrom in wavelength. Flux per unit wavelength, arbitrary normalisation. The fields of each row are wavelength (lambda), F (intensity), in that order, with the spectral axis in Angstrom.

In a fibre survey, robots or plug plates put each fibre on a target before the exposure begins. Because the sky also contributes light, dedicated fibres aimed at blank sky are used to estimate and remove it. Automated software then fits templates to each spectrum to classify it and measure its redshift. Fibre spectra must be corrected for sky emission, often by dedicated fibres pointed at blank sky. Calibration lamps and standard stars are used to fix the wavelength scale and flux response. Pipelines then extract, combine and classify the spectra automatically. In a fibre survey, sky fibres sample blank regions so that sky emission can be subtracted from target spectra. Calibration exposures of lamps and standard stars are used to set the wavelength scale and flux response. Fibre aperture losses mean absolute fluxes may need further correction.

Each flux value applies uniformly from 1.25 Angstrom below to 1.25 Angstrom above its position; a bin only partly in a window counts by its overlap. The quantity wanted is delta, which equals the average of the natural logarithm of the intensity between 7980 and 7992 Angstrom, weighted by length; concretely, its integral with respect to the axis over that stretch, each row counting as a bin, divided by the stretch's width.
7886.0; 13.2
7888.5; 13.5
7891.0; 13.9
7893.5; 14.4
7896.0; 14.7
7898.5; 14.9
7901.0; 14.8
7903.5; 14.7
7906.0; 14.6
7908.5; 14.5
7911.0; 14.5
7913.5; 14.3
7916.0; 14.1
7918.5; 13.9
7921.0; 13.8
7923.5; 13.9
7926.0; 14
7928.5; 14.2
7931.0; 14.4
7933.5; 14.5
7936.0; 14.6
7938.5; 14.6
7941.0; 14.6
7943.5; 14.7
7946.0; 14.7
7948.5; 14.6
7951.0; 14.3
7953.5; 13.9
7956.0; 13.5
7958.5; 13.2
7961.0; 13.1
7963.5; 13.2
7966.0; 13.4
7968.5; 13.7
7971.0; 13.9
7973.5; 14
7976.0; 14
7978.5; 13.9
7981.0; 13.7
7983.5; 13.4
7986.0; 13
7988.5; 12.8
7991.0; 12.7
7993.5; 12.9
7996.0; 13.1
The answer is 2.57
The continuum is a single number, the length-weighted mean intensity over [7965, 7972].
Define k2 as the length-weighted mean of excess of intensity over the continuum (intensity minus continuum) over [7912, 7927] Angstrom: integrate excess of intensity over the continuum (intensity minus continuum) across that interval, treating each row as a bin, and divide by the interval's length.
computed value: 0.3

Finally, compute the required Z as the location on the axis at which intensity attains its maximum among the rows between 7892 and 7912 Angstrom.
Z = 7898.5 Angstrom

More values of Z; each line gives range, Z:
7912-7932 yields 7931.0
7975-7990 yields 7976.0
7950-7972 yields 7951.0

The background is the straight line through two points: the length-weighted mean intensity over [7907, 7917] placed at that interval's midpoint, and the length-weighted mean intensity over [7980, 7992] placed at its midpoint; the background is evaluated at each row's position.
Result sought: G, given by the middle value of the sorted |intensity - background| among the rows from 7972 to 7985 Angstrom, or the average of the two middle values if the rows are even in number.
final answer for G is 0.66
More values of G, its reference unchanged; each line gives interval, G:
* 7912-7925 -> 0.27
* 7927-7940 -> 0.50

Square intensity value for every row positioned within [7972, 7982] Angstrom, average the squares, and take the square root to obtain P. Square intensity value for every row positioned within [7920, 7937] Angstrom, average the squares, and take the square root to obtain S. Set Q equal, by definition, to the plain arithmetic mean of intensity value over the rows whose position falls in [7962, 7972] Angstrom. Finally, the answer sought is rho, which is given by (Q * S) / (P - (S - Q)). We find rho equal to 14.5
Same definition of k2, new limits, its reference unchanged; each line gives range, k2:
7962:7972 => -0.1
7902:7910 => 0.9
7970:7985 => 0.1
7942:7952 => 0.9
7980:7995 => -0.6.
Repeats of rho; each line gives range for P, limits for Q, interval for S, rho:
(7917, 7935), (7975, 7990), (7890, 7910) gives 15.1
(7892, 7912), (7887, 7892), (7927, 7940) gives 14.3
